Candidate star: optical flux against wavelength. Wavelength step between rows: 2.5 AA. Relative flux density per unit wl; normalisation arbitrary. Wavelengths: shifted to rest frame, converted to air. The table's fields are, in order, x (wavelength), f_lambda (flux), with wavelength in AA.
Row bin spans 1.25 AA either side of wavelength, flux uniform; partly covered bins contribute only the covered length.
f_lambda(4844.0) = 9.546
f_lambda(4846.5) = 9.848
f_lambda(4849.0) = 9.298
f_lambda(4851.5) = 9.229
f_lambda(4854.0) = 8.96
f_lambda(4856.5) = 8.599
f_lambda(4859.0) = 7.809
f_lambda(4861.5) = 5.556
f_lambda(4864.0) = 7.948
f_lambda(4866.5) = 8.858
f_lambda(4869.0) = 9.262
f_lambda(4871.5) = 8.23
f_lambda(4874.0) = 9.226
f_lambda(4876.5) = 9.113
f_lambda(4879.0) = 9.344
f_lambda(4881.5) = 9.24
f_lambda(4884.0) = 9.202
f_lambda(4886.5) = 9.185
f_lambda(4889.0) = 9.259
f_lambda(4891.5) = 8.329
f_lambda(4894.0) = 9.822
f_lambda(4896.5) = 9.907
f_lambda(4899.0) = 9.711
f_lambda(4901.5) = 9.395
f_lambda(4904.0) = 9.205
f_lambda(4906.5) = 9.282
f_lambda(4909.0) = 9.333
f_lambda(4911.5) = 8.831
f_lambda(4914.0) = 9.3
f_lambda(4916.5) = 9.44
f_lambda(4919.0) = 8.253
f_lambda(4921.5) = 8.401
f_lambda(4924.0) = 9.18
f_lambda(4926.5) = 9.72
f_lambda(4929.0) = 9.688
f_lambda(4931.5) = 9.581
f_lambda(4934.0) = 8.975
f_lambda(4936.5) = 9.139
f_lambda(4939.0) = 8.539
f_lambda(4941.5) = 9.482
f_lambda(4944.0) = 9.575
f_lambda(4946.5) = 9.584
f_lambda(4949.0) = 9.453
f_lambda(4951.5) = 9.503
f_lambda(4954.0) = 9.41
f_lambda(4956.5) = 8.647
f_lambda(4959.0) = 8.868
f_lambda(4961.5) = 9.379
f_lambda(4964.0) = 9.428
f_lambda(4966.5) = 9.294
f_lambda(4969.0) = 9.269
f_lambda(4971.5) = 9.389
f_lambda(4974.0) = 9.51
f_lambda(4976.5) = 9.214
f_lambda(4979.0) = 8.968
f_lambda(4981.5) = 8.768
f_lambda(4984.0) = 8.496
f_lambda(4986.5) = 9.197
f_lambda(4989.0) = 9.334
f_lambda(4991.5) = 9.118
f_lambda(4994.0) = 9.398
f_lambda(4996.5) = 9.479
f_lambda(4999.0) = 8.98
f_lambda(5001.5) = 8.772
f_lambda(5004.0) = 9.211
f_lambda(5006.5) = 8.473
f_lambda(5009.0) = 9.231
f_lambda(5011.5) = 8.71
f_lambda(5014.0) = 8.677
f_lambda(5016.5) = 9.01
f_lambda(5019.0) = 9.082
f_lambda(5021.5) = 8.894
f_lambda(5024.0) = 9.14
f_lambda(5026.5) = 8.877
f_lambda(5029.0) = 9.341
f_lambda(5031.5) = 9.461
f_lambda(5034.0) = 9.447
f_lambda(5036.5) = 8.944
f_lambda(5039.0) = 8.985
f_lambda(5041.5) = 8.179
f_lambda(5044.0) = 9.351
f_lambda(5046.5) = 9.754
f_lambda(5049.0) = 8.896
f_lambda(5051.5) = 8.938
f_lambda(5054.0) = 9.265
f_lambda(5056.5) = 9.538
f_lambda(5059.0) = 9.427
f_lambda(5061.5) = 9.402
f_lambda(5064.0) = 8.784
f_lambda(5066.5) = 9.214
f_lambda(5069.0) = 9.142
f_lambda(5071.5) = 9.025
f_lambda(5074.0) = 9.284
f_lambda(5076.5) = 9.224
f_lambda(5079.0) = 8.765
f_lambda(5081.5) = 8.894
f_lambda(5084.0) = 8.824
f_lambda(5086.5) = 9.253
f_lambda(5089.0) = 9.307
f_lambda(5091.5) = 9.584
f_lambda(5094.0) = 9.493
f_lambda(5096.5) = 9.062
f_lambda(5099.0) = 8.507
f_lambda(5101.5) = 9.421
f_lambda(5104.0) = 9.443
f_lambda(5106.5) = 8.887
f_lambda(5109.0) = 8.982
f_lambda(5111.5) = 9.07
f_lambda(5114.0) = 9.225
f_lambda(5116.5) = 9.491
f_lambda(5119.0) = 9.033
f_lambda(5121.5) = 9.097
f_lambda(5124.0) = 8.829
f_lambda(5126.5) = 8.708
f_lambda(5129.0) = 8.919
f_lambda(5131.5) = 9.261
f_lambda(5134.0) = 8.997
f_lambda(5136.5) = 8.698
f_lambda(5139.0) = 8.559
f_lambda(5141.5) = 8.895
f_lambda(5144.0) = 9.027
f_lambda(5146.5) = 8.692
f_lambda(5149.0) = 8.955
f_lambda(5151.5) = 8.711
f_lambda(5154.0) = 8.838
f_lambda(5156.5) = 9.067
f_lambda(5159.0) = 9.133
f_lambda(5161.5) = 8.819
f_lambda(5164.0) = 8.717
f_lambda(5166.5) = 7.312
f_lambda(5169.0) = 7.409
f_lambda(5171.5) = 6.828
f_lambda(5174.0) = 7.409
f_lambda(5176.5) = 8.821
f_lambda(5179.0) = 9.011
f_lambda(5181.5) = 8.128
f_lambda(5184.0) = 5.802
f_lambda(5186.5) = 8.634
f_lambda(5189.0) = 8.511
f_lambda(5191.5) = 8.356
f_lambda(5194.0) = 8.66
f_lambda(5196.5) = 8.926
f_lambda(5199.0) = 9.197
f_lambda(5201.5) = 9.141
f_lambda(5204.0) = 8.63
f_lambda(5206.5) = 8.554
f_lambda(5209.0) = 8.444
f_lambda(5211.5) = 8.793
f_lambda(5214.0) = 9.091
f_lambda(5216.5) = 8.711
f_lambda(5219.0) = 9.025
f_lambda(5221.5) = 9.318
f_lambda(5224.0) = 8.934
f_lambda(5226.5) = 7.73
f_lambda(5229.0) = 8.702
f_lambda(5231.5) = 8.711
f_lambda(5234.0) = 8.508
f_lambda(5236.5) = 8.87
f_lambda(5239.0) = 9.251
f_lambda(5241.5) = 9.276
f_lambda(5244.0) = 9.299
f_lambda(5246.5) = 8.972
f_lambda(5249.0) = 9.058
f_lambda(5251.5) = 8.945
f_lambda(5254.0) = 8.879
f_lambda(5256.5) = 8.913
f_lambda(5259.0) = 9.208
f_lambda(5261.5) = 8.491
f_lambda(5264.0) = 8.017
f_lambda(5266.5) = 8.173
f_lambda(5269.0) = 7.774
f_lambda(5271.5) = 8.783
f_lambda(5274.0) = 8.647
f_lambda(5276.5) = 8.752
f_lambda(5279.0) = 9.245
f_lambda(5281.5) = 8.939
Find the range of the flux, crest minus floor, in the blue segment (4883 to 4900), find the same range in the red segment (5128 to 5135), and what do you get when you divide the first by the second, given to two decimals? 4.61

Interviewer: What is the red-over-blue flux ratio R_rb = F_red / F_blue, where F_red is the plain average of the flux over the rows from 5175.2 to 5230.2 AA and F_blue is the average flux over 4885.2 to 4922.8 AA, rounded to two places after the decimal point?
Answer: 0.94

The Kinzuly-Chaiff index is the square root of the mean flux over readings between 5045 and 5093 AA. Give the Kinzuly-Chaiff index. 3.031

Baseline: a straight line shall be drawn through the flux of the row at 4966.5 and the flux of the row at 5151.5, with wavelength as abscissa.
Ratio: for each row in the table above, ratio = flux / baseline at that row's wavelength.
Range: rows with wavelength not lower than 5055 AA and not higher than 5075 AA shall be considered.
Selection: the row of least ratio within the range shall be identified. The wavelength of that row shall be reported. 5064.0 AA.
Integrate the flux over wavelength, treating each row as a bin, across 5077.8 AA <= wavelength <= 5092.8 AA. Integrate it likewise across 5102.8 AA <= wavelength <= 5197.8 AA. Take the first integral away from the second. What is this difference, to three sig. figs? 683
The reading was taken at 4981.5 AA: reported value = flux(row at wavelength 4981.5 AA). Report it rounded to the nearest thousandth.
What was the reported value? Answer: 8.768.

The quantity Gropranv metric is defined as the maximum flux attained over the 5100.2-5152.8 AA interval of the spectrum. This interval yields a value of 9.491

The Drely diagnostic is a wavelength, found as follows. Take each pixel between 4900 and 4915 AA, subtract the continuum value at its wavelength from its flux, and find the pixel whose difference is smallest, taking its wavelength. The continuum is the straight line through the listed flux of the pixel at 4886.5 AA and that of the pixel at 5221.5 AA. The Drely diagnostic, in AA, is 4911.5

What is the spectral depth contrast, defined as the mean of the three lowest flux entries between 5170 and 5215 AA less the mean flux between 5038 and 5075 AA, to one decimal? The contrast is -2.5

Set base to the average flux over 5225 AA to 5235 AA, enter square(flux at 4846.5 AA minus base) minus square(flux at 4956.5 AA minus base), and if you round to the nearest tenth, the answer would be 2.0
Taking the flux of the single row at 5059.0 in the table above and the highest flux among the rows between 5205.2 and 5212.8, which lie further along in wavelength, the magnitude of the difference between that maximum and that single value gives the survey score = 0.63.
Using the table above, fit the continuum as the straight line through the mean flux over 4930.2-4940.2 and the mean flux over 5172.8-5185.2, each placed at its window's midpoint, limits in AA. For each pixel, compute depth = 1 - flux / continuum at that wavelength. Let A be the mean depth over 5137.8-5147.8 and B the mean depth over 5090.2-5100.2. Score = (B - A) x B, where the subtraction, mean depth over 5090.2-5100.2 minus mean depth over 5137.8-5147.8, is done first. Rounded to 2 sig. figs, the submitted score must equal 0.0014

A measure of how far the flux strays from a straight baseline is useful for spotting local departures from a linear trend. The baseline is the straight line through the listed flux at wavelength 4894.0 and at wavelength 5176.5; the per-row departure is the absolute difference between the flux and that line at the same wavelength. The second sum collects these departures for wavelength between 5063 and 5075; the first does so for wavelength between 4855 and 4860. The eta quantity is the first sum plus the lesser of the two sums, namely 4.3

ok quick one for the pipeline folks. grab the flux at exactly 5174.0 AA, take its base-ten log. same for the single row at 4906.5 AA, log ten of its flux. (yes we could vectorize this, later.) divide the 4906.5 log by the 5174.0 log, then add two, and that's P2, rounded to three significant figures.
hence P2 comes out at 3.11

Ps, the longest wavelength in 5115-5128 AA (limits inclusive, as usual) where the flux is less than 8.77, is 5126.5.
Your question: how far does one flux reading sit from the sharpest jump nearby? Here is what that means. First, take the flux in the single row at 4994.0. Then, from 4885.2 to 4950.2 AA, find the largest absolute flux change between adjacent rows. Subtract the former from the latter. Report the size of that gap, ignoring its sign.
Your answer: 7.9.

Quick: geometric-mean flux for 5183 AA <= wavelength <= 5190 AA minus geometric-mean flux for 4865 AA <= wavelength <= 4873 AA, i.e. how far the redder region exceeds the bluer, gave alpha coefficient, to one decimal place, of -1.2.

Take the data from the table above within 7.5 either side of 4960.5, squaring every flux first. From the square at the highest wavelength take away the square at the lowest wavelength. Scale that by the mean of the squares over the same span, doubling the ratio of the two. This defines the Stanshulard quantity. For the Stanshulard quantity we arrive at -0.05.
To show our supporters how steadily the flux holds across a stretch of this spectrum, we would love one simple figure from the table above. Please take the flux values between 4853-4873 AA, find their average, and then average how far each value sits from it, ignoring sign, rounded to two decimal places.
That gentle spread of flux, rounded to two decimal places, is 0.79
